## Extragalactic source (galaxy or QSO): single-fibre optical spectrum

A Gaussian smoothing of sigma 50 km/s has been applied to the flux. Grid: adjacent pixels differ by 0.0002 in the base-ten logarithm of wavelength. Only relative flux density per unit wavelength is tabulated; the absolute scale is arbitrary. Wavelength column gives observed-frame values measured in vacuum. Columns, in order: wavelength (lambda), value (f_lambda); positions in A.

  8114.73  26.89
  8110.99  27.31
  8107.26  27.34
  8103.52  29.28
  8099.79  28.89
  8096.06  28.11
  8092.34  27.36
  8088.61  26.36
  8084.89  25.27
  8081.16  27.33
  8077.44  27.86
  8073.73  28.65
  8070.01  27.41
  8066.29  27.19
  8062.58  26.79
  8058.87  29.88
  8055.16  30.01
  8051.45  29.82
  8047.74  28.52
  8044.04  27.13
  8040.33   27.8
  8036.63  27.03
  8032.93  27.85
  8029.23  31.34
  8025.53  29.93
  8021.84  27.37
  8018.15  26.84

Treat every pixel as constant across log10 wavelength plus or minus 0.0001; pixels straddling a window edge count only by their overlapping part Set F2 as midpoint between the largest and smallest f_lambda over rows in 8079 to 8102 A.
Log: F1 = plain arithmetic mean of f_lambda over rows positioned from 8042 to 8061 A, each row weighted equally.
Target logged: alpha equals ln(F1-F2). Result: 0.7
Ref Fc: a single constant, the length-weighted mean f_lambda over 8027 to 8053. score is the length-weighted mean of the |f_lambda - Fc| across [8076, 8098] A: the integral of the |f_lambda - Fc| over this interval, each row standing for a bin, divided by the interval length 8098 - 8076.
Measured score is 1.5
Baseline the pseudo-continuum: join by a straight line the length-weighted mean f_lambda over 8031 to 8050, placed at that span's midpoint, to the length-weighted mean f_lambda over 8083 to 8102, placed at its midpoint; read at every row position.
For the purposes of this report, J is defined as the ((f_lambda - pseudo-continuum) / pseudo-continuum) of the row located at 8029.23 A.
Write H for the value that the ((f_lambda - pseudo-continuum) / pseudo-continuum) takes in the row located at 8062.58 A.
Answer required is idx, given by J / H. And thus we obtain -4.8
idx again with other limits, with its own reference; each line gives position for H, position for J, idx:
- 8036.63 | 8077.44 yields -0.7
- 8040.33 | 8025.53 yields 26.8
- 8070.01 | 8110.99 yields -6.8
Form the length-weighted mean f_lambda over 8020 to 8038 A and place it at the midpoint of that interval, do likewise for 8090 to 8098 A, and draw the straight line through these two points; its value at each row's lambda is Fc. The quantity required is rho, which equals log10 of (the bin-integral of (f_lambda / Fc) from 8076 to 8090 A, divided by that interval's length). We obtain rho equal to -0.019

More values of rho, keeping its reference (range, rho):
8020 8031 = 0.011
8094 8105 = 0.018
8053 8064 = 0.011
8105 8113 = -0.001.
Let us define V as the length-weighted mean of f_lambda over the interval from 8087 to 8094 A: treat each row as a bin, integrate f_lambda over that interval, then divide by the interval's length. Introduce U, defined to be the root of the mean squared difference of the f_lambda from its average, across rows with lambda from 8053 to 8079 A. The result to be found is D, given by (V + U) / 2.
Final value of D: 14.0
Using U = 1.20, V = 26.8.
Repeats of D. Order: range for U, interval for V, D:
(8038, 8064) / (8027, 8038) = 15.1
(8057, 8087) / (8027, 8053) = 14.9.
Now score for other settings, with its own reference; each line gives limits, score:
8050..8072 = 1.4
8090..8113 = 0.9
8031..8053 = 0.9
